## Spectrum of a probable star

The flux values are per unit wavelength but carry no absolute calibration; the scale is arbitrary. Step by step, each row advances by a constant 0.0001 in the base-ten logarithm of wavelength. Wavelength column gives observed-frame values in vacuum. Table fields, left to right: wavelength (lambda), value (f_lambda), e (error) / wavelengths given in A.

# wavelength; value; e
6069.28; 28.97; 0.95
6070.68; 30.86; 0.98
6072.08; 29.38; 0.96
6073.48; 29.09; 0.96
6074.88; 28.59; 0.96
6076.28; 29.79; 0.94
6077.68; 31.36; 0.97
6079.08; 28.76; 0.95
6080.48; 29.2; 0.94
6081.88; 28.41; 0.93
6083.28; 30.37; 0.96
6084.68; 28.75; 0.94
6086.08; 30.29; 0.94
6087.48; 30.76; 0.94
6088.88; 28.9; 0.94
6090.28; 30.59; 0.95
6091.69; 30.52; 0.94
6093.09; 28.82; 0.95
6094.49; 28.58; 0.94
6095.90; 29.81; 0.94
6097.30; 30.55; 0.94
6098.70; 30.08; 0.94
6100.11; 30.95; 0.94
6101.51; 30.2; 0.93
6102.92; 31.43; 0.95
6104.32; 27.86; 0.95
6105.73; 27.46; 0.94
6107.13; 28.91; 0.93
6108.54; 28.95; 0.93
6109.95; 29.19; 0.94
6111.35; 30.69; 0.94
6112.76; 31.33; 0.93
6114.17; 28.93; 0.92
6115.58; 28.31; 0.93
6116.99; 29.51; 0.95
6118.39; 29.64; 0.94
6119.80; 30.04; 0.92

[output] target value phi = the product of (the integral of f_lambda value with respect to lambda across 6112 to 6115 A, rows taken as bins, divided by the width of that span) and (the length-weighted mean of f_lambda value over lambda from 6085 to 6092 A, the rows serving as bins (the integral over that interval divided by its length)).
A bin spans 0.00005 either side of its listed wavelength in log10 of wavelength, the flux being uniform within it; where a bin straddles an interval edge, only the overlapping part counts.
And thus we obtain 903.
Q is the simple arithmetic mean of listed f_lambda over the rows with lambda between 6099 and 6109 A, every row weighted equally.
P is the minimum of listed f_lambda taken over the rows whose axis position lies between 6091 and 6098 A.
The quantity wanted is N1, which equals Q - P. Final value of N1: 0.81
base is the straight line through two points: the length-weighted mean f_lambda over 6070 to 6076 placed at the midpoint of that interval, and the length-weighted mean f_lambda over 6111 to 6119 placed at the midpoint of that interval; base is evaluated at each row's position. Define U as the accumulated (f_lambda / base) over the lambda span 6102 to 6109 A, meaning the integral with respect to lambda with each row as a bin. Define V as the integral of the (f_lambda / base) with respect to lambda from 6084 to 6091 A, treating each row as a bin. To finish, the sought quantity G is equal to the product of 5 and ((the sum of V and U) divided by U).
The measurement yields 10.2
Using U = 6.84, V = 7.07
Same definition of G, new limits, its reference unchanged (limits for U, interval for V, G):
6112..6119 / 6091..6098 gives 10.0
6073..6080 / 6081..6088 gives 10.0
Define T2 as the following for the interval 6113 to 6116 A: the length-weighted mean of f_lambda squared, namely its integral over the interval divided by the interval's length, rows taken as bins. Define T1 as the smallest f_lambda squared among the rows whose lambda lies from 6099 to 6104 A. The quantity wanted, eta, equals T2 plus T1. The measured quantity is 1757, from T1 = 912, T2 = 845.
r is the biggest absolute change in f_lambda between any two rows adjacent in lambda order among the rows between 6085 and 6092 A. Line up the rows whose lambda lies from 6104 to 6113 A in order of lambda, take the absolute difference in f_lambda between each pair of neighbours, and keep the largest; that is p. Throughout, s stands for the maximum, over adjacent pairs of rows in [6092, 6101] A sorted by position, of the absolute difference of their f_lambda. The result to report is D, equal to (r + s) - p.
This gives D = 1.6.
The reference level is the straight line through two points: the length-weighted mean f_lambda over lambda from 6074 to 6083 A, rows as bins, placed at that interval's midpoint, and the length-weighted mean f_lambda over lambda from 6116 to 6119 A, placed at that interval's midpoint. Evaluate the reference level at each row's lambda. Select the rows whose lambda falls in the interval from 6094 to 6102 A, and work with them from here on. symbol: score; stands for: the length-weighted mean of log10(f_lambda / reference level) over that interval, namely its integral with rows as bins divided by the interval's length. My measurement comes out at 0.009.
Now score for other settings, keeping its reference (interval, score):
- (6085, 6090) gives 0.008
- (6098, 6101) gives 0.015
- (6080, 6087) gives 0.001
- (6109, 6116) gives 0.003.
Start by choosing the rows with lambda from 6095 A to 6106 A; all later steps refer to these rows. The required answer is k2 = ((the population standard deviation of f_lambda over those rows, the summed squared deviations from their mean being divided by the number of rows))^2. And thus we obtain 1.8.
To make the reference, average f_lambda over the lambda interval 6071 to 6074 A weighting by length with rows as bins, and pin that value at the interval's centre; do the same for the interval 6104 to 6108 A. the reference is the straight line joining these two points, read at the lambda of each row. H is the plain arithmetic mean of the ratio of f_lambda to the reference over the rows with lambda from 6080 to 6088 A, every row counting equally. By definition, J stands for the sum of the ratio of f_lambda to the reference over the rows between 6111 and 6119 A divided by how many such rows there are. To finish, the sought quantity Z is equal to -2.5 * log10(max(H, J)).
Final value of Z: -0.074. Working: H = 1.02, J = 1.070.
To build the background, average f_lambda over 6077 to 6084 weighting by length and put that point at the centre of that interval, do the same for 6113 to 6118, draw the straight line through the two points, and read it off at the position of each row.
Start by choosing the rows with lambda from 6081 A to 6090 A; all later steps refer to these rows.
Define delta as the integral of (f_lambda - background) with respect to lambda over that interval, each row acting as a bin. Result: 0.6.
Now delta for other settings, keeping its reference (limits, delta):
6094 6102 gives 5.2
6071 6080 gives -1.2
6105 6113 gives 0.2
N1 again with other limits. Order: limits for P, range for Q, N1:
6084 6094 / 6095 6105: 1.38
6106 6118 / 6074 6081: 1.23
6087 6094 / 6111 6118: 0.93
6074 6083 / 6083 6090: 1.40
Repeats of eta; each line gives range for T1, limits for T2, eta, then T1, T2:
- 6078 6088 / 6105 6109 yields 1614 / 807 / 807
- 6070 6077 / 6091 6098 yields 1698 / 817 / 881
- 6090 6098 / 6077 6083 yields 1688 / 817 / 871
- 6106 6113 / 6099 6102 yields 1768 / 836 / 932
